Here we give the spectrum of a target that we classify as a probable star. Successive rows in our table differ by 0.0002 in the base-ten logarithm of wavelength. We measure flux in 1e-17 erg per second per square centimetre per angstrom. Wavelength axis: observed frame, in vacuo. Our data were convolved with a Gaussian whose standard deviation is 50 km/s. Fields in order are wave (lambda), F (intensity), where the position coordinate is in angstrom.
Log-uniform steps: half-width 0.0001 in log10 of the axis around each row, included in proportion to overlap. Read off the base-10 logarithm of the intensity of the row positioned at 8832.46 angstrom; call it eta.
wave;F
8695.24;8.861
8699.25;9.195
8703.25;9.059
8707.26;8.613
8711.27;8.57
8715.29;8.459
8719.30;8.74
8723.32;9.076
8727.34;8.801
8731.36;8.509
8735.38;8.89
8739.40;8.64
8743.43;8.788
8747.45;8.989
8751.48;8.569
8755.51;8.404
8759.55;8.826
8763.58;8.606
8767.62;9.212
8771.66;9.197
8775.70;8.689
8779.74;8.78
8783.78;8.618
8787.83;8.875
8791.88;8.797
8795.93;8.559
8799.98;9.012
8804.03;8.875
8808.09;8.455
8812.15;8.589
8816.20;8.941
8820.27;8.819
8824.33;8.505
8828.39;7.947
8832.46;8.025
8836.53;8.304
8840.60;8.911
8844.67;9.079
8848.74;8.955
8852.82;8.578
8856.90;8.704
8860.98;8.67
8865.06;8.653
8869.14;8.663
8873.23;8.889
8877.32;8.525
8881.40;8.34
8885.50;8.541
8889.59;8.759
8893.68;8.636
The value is 0.904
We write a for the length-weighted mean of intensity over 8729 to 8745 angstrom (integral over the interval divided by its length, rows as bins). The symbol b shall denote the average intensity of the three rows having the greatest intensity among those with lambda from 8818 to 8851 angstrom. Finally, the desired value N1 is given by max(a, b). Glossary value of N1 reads 8.98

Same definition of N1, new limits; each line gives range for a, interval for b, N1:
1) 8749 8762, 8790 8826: 8.94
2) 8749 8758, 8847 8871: 8.78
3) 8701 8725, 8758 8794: 9.09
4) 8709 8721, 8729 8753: 8.89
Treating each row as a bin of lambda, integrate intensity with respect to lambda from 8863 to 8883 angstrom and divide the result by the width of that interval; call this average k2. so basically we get 8.62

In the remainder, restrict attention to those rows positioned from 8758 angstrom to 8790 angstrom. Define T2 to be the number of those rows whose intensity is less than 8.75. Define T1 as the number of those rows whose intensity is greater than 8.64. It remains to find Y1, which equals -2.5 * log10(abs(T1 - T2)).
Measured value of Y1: -1.2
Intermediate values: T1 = 6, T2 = 3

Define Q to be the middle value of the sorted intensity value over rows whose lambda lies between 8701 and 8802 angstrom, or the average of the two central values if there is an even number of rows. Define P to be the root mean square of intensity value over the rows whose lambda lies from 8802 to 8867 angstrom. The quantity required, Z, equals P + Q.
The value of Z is 17.4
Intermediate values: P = 8.63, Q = 8.78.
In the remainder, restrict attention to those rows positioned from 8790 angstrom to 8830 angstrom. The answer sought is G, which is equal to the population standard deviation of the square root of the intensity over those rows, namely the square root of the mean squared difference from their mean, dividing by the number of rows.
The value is 0.051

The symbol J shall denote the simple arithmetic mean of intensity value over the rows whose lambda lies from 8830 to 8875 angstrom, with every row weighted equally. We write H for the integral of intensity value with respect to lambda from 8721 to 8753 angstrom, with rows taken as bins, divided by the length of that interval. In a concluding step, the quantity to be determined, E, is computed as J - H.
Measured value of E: -0.11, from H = 8.79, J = 8.68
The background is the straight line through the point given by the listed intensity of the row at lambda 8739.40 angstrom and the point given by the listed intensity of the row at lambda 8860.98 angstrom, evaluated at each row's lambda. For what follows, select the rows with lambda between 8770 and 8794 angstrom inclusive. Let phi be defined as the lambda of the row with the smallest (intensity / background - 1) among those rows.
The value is 8783.78 angstrom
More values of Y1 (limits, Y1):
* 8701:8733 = 0.0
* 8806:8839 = -1.5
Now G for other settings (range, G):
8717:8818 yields 0.036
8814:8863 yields 0.060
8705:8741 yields 0.031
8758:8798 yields 0.036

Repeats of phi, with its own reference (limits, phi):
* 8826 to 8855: 8828.39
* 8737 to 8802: 8755.51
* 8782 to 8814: 8808.09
